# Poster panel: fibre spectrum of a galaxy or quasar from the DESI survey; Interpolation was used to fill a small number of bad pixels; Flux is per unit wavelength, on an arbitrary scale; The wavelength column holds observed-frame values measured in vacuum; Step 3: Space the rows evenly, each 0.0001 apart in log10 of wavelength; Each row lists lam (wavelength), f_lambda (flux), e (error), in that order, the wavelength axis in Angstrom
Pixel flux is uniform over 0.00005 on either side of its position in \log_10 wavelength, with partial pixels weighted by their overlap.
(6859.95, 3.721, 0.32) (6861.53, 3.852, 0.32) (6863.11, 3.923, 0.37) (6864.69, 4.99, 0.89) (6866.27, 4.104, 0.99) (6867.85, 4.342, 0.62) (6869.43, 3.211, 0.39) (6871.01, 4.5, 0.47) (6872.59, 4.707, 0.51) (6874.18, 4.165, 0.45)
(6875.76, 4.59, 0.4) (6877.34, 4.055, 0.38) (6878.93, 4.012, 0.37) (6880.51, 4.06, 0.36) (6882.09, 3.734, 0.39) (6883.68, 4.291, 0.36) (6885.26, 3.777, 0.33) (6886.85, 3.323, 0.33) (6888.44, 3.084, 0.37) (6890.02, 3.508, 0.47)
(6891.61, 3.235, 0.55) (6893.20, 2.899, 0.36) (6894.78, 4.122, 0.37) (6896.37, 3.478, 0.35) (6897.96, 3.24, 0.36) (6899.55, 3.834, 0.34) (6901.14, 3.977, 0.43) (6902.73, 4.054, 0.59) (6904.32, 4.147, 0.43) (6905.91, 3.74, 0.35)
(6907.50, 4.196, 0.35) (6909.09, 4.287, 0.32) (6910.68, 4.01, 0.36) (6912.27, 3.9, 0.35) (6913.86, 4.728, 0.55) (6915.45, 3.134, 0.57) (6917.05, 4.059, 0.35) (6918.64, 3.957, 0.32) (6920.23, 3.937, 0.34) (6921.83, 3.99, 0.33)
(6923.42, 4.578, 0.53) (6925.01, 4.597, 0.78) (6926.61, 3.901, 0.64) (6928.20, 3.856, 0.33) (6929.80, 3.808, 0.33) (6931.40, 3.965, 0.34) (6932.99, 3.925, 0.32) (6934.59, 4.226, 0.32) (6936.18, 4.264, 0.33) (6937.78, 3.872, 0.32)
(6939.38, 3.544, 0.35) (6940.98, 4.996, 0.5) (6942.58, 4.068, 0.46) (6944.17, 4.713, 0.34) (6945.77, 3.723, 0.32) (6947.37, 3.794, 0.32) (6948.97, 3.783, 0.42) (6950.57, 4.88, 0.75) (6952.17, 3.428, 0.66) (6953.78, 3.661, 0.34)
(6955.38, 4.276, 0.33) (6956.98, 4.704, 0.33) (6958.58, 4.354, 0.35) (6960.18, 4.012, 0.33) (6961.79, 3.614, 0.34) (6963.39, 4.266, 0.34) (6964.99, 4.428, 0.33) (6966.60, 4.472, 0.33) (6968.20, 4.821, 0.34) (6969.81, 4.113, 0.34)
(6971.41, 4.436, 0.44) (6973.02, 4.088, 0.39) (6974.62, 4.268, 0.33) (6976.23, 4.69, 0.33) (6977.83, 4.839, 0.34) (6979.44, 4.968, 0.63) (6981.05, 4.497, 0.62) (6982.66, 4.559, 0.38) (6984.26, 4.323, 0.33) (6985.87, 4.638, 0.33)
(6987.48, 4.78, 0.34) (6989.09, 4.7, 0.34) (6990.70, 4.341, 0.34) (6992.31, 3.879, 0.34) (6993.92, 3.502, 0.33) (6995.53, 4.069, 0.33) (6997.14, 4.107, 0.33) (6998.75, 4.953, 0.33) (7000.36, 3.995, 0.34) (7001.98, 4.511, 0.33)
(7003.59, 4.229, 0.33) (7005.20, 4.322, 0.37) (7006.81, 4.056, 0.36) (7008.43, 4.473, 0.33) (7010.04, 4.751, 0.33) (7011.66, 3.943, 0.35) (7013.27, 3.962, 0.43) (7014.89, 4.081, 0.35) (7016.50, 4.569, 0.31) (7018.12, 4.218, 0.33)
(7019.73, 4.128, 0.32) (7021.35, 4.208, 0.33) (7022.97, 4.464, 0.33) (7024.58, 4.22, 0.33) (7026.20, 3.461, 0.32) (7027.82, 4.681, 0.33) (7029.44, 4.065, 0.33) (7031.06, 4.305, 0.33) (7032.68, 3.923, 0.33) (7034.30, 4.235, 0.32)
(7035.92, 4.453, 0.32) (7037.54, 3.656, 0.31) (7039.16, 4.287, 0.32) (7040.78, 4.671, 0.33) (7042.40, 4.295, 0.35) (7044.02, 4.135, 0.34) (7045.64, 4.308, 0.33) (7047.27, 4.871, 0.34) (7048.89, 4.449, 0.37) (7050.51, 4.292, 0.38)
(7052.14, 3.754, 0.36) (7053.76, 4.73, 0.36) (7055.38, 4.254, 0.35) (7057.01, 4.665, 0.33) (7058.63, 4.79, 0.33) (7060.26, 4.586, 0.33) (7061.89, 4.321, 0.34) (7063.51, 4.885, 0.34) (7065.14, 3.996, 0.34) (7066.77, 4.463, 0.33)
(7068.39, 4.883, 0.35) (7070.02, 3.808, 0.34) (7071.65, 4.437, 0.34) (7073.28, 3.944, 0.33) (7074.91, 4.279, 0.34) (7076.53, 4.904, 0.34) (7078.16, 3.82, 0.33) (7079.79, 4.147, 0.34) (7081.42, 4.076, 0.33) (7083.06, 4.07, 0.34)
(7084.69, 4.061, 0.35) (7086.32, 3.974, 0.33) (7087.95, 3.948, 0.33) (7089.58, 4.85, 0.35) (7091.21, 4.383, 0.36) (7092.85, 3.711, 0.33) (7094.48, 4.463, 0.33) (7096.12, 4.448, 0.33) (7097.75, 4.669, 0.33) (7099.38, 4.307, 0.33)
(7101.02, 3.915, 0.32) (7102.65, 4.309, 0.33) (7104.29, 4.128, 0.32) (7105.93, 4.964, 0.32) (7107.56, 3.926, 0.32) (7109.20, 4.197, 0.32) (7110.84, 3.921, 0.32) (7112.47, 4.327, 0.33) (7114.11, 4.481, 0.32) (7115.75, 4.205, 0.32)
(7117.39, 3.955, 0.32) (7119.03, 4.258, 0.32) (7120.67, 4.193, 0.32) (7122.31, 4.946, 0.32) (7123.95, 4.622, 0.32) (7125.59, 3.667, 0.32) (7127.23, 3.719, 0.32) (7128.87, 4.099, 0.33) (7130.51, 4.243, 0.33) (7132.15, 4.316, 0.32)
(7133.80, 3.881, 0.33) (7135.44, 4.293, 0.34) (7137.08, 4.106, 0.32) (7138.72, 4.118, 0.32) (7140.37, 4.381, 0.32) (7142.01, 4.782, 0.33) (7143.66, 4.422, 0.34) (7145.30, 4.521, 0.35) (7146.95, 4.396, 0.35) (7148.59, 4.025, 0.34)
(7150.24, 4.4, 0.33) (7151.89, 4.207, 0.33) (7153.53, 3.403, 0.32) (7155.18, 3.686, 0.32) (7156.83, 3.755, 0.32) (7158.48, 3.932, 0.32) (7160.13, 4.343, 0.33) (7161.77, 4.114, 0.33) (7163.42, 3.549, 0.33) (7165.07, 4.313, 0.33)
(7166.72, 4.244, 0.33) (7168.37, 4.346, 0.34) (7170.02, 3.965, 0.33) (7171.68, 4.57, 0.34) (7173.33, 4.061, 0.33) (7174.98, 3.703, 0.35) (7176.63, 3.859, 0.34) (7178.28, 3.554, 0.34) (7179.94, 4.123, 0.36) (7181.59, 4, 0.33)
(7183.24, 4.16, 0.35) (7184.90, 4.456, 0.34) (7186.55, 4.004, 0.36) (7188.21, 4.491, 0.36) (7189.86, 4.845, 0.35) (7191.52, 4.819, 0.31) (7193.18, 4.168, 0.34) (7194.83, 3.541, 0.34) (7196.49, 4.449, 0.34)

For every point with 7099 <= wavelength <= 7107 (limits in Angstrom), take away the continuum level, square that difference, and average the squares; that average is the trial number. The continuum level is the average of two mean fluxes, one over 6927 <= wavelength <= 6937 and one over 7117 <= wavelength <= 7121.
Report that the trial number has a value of 0.19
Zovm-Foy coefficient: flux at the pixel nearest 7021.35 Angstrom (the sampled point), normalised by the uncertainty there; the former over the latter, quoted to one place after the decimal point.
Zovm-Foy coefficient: 12.8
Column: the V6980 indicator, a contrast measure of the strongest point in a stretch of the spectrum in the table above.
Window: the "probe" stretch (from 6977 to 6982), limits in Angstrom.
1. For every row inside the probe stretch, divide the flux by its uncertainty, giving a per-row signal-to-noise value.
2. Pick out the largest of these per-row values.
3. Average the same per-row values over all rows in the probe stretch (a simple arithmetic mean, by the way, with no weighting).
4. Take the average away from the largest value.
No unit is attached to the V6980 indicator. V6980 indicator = 4.4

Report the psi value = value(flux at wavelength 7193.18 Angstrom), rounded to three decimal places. 4.168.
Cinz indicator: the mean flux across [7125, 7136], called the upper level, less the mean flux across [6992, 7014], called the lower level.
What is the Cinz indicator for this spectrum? -0.17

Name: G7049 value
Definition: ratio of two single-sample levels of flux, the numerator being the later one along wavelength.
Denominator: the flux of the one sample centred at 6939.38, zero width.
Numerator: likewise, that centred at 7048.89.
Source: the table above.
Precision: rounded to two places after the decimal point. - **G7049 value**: 1.26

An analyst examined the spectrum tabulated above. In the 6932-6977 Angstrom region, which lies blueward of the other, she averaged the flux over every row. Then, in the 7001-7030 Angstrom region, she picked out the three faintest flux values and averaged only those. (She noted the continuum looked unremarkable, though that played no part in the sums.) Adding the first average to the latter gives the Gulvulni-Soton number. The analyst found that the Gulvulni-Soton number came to 7.98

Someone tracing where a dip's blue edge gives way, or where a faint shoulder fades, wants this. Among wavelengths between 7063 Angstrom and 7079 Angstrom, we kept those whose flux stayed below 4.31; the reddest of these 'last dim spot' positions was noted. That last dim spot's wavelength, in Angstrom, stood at 7078.16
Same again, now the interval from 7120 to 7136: 7135.44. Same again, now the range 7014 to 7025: 7024.58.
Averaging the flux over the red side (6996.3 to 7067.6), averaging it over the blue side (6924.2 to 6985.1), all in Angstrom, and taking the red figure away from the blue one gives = -0.08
